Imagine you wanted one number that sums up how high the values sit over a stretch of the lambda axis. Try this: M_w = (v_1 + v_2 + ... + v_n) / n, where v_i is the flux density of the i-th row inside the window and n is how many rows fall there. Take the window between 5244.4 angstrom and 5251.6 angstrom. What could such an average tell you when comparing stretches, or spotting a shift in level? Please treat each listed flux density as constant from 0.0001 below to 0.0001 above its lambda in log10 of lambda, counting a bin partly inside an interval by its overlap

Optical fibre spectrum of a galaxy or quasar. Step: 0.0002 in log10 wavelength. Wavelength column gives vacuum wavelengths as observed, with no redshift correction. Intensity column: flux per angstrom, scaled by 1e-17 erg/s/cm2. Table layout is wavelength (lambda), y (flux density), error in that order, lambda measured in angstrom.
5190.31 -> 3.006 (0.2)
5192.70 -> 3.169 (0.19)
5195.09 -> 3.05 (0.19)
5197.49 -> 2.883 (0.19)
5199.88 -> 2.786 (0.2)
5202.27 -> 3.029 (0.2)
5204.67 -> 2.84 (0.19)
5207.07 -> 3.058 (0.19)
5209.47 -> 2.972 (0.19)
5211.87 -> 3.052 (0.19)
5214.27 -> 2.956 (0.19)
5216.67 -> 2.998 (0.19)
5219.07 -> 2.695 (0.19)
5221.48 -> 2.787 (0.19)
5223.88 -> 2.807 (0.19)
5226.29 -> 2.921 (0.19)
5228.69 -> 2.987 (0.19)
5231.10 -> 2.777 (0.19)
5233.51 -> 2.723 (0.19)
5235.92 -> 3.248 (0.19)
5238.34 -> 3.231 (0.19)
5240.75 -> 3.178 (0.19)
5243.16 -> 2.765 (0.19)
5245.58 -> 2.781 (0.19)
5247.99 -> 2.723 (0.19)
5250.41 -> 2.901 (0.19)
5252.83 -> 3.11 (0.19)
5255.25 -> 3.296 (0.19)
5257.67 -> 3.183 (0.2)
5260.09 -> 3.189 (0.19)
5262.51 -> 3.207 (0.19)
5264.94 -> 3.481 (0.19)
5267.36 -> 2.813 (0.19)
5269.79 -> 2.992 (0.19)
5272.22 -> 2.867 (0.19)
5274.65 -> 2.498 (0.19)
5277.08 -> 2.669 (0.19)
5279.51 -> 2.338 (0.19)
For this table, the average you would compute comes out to 2.80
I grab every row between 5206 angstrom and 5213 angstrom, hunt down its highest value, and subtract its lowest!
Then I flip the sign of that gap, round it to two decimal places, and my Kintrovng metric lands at -0.09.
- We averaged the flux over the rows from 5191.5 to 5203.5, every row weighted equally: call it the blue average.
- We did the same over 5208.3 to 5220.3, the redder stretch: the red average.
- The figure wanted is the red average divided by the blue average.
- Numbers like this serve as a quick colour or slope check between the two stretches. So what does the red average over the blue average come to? 0.98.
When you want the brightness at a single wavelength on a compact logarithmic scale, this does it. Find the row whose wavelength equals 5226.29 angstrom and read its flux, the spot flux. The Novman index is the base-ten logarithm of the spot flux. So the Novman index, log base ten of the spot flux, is 0.47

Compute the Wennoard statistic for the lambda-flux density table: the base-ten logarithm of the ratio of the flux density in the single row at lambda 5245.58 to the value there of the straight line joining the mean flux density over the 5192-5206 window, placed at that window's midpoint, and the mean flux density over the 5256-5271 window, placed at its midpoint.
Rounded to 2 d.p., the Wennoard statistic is -0.05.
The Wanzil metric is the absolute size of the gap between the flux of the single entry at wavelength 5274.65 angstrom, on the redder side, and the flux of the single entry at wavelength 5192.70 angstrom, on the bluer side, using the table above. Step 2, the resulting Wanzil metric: 0.67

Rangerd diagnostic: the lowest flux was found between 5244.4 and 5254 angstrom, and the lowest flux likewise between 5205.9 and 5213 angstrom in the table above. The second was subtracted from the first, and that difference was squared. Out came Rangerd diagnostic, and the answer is 0.062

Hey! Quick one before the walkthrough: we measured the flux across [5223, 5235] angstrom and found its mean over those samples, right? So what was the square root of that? 1.69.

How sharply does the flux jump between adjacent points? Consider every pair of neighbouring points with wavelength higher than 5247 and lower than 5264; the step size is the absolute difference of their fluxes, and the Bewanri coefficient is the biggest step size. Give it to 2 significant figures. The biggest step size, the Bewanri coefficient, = 0.21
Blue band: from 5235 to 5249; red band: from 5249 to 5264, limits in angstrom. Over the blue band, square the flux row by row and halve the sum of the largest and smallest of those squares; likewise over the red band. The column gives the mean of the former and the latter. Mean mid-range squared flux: 9.31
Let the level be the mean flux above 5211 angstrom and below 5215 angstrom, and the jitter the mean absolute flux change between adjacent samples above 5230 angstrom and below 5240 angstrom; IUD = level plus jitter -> 3.20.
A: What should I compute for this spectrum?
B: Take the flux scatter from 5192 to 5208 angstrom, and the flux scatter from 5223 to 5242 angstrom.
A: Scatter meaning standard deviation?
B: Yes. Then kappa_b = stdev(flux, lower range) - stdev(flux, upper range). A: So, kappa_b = -0.07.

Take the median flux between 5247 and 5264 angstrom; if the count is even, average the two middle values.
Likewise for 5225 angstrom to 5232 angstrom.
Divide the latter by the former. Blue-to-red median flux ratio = 0.92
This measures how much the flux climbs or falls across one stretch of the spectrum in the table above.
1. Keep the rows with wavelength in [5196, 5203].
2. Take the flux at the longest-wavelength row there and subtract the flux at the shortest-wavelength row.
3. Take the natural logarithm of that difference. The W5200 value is -1.9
